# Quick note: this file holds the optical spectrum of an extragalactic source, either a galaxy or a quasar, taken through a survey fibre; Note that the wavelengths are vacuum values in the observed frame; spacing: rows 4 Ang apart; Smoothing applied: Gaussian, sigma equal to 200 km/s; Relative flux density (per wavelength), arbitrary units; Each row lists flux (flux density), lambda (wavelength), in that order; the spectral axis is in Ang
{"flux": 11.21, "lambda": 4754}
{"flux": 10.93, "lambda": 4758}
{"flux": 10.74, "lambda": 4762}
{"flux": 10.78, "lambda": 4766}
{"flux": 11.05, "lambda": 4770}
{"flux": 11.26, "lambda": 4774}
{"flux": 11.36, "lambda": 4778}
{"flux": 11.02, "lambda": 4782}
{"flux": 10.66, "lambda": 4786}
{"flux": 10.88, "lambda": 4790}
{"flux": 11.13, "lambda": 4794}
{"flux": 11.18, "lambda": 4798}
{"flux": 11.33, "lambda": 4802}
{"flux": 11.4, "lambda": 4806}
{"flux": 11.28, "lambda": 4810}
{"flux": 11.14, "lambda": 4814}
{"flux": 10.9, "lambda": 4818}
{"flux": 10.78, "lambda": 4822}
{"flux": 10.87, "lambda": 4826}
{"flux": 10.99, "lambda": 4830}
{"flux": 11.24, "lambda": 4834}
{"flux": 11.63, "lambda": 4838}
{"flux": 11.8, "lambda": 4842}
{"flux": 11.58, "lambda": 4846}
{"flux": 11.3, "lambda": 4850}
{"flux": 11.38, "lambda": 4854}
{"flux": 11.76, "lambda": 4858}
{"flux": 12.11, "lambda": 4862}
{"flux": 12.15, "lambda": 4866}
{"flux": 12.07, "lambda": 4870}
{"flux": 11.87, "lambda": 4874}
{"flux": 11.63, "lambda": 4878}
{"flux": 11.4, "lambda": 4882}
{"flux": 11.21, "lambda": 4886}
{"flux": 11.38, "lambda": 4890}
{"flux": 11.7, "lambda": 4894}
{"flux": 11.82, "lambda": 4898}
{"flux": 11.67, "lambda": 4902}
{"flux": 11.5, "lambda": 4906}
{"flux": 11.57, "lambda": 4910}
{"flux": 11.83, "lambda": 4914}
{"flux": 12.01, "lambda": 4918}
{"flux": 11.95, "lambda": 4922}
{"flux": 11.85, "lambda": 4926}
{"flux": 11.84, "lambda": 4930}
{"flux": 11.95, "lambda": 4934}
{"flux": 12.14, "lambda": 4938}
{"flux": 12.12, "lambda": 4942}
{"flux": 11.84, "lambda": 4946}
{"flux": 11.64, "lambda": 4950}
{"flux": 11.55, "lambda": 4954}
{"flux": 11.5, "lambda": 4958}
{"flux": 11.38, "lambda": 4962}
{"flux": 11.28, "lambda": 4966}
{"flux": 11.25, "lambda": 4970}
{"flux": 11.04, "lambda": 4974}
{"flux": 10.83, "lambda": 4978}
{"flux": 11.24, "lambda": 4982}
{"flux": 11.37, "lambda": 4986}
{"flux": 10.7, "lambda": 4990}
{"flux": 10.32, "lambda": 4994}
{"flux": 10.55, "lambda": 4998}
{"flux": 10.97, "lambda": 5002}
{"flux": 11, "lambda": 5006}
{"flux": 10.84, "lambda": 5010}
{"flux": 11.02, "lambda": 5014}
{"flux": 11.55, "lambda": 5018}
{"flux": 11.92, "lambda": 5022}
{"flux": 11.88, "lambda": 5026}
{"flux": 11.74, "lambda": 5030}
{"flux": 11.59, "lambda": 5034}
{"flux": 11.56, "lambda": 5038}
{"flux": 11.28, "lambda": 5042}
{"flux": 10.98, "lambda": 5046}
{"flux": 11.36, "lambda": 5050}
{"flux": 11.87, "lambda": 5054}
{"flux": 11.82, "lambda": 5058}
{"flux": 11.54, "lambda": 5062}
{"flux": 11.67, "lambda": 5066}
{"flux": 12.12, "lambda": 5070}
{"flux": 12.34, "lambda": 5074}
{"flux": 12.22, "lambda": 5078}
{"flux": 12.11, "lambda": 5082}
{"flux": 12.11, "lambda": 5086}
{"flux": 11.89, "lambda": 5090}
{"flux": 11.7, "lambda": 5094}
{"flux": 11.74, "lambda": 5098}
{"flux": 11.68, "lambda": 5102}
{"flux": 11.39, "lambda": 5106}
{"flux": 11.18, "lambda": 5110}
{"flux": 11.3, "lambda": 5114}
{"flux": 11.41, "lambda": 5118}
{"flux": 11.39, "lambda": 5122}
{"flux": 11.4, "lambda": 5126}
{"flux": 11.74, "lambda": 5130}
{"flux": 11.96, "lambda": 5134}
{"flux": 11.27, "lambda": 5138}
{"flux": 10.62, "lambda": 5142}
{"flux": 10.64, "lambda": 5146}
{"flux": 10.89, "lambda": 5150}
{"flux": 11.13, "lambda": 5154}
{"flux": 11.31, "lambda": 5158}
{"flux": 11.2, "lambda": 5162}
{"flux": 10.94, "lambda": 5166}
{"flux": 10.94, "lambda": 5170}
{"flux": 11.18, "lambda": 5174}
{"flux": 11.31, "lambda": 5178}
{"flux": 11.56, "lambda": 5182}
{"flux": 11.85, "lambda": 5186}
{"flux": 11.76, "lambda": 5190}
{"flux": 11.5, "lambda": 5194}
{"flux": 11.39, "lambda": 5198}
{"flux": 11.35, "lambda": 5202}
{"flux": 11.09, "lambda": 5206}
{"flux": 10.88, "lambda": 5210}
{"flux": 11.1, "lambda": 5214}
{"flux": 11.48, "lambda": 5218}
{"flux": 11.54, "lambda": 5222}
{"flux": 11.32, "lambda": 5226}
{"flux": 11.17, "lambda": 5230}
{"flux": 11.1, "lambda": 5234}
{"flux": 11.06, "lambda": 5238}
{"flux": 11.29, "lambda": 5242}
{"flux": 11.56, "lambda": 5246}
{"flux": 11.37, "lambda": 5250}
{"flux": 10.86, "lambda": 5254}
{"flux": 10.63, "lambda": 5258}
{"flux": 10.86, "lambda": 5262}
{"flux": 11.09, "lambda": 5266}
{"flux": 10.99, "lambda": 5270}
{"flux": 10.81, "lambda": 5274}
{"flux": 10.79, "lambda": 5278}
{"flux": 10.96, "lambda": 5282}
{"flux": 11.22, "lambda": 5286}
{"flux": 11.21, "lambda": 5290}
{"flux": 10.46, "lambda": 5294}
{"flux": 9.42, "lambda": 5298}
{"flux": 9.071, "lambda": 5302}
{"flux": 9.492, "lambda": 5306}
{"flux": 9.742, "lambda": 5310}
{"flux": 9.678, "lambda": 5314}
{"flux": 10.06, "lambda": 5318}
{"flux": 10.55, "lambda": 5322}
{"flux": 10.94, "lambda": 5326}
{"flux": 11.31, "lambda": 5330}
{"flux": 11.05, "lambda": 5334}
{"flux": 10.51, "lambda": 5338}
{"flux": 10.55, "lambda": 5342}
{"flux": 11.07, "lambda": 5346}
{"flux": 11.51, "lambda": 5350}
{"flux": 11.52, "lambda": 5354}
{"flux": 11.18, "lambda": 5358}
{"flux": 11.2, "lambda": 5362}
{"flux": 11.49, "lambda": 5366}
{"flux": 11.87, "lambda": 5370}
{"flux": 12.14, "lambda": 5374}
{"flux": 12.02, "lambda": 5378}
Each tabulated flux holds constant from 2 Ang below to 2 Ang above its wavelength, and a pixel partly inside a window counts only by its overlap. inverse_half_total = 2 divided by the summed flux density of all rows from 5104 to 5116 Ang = 0.0590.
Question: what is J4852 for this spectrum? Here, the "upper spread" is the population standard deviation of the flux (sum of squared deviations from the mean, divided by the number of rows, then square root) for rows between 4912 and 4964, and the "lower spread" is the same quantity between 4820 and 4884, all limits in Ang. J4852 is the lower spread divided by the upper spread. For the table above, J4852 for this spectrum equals 1.8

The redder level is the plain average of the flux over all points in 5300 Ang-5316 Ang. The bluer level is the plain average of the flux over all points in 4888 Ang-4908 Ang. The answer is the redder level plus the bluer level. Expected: 21.1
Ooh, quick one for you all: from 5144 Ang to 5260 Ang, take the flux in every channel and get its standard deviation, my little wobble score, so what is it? 0.30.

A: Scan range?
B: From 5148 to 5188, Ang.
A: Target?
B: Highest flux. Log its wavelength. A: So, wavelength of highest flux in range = 5186 Ang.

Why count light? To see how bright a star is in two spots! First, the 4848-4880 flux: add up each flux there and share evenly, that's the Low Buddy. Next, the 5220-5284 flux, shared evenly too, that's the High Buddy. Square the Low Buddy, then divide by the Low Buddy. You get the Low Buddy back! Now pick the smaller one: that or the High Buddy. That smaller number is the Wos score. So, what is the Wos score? 11.1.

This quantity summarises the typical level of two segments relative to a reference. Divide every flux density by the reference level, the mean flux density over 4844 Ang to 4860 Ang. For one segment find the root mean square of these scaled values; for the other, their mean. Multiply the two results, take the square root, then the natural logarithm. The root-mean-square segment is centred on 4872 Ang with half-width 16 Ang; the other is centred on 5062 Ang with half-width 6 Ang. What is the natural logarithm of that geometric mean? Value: 0.019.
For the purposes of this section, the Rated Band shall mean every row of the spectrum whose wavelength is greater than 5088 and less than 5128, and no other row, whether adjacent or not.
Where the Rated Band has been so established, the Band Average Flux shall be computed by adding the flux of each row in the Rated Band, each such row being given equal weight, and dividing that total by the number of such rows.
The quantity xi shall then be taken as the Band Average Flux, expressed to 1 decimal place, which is 11.5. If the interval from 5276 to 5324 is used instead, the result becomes 10.2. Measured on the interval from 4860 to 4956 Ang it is 11.8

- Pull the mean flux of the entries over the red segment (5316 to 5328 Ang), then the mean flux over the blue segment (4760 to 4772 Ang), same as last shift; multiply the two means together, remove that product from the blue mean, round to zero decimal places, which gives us -103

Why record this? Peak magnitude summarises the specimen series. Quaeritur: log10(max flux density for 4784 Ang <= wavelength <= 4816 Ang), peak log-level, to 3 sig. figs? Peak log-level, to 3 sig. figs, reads 1.06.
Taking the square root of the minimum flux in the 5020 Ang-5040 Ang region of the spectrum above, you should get 3.400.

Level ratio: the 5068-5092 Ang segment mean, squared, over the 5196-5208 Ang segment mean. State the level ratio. 13.1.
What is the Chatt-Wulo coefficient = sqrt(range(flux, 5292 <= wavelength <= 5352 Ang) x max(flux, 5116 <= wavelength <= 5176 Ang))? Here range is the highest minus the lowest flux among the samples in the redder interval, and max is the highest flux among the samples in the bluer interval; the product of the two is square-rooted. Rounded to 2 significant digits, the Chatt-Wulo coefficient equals 5.4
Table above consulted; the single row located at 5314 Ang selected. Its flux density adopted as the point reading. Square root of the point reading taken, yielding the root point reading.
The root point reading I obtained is 3.11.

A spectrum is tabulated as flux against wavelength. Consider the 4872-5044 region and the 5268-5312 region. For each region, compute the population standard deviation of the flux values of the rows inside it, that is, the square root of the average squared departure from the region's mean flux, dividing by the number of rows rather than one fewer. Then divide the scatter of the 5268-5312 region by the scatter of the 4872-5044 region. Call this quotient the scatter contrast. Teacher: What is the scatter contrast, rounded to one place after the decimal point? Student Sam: 1.8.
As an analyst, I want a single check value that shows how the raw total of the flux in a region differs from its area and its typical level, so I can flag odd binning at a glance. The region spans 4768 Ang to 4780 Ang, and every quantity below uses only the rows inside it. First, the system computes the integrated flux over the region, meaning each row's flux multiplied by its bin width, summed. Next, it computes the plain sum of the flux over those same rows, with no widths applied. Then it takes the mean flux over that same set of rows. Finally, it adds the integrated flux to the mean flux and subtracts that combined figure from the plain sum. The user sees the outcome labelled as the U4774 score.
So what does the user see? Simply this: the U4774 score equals -112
